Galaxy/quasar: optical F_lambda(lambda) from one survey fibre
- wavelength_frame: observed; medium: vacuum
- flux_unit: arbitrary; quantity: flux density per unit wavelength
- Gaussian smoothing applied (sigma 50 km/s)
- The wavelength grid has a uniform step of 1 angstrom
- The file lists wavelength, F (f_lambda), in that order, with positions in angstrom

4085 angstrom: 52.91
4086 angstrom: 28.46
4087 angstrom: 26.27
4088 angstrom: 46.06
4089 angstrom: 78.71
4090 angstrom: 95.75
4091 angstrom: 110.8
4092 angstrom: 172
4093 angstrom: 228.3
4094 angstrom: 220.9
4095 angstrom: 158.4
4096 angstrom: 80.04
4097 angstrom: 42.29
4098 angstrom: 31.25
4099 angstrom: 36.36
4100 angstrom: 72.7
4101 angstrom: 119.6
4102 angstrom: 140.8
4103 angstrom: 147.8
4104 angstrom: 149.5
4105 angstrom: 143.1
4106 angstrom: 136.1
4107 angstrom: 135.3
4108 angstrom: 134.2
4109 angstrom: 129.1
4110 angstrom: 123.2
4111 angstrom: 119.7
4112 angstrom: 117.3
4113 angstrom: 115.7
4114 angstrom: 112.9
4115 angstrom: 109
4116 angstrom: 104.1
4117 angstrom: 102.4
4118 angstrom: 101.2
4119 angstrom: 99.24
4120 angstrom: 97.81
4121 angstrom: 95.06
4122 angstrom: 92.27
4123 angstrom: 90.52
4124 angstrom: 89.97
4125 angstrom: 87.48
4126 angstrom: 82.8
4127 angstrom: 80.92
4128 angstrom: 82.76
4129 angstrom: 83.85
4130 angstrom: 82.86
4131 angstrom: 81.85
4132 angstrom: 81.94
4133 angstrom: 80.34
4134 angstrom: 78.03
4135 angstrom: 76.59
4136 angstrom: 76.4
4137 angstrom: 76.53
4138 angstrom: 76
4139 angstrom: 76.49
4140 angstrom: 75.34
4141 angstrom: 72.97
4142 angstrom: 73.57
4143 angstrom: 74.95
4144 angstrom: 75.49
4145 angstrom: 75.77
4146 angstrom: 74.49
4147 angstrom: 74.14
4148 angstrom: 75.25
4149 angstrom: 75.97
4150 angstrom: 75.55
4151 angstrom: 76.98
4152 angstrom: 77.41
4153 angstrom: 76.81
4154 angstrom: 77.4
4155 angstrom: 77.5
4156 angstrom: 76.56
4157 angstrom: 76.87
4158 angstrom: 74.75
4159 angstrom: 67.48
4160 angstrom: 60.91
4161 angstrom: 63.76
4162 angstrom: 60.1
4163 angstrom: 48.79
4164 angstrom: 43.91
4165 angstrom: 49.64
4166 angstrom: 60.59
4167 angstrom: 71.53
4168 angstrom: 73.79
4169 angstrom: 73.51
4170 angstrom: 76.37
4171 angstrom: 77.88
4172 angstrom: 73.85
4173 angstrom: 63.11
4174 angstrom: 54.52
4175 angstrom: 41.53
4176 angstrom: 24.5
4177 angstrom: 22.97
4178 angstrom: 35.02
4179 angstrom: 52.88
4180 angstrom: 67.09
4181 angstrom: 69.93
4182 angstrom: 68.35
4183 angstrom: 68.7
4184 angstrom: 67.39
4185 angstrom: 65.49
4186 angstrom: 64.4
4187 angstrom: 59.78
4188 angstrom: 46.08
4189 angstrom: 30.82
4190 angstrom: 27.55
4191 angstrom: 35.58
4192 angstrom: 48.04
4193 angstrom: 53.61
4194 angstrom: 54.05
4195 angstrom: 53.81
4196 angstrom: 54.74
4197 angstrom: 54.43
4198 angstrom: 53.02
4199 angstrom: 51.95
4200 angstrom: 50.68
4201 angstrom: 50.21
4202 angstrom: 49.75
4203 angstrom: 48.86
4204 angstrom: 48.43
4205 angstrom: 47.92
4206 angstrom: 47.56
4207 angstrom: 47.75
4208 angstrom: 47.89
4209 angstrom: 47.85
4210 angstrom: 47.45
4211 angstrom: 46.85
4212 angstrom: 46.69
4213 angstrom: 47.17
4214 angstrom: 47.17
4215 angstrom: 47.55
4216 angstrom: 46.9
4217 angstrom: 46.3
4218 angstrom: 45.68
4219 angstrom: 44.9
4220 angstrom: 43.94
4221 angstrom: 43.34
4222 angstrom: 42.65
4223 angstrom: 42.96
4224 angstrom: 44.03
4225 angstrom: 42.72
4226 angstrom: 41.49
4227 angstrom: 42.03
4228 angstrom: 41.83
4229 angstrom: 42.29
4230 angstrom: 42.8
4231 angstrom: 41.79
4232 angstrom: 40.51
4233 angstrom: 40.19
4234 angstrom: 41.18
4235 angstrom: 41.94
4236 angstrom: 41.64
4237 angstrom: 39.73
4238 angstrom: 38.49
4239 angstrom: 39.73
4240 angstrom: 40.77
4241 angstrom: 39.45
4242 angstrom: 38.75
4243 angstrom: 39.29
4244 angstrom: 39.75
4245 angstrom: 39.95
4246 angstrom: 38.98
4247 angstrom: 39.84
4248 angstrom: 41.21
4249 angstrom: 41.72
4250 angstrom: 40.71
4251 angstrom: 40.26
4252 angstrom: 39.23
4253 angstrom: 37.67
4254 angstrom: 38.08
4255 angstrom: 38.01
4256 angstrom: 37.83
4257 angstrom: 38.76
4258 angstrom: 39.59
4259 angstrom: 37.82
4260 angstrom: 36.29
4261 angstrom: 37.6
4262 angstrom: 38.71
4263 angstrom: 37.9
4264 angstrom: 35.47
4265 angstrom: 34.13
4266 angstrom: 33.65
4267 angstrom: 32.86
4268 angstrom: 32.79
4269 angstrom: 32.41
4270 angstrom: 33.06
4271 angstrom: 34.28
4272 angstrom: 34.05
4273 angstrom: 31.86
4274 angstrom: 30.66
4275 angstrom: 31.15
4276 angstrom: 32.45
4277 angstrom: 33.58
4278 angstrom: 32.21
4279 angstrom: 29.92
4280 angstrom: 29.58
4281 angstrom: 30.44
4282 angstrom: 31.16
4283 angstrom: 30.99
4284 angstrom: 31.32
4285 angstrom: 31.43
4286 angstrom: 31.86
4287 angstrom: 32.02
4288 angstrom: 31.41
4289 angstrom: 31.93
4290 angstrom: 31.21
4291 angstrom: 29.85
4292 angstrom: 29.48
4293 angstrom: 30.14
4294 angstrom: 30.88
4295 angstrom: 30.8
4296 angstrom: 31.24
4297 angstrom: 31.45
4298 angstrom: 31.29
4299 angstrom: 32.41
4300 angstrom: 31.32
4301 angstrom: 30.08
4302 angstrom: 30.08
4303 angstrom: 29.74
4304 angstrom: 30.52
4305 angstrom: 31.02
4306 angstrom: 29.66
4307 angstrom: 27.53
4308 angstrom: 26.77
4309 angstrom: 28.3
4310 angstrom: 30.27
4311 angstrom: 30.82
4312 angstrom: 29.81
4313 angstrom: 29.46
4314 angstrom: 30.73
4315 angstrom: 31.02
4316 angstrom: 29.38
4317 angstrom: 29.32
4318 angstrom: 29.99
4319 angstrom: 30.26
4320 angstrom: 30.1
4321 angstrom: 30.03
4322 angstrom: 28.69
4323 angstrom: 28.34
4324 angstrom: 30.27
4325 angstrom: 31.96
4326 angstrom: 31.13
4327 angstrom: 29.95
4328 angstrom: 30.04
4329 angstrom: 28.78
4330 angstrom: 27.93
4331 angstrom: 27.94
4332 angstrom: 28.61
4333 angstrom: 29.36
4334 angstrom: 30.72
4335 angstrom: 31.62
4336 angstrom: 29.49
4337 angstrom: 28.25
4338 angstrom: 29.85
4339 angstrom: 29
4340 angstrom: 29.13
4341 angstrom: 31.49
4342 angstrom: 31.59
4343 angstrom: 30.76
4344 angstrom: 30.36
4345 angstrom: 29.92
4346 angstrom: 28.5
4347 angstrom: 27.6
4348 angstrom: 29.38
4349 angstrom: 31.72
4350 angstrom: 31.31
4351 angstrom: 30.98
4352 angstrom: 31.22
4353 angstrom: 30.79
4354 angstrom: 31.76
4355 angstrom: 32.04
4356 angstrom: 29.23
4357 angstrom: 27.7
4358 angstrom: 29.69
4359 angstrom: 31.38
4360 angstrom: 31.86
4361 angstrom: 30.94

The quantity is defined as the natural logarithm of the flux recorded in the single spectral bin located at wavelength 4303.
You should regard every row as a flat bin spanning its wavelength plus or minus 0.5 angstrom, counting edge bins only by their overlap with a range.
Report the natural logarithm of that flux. 3.39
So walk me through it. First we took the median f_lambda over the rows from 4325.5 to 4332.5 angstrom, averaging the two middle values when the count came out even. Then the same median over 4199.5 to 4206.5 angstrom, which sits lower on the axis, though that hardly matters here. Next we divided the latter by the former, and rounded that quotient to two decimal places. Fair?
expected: 1.70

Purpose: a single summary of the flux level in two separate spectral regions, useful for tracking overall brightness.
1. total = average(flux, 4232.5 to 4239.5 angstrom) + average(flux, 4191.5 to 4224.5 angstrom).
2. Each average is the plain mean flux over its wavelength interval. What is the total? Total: 89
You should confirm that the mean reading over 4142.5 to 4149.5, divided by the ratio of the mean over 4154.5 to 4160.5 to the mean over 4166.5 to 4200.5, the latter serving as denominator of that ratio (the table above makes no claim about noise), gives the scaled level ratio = 58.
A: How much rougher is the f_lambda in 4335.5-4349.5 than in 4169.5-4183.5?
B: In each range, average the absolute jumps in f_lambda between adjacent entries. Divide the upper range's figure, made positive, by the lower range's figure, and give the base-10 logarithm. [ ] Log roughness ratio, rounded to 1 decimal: -0.9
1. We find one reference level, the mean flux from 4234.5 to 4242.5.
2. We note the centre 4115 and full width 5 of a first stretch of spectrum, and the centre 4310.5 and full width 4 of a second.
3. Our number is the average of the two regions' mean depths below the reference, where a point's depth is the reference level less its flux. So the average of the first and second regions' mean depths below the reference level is -29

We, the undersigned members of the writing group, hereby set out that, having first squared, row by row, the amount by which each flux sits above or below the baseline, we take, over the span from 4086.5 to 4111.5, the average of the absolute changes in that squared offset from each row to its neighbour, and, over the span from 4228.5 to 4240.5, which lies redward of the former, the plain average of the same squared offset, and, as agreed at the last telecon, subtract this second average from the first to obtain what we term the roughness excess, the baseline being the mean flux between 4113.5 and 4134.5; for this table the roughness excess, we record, -291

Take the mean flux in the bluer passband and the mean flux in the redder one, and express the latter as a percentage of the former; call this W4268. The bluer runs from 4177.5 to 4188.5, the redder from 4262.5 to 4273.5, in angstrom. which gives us 56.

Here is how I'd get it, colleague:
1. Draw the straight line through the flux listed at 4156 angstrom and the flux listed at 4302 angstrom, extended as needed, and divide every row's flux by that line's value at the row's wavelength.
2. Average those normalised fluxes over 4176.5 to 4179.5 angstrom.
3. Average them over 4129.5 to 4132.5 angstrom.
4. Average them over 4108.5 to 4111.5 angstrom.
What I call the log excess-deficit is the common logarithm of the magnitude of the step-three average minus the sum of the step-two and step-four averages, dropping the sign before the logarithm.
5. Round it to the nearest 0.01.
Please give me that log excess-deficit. -0.04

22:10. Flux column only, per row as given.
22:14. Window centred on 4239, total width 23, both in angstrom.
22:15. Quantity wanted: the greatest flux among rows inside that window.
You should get 42.8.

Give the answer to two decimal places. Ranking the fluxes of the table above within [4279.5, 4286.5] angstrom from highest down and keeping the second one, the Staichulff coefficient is 31.43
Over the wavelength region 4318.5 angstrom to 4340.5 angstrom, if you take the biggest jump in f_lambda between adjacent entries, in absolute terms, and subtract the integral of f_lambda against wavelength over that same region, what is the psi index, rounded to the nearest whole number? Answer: -649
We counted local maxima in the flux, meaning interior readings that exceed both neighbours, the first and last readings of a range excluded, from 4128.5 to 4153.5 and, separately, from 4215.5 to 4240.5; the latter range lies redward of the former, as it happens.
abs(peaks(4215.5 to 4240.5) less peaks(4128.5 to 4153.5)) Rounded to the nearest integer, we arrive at 2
